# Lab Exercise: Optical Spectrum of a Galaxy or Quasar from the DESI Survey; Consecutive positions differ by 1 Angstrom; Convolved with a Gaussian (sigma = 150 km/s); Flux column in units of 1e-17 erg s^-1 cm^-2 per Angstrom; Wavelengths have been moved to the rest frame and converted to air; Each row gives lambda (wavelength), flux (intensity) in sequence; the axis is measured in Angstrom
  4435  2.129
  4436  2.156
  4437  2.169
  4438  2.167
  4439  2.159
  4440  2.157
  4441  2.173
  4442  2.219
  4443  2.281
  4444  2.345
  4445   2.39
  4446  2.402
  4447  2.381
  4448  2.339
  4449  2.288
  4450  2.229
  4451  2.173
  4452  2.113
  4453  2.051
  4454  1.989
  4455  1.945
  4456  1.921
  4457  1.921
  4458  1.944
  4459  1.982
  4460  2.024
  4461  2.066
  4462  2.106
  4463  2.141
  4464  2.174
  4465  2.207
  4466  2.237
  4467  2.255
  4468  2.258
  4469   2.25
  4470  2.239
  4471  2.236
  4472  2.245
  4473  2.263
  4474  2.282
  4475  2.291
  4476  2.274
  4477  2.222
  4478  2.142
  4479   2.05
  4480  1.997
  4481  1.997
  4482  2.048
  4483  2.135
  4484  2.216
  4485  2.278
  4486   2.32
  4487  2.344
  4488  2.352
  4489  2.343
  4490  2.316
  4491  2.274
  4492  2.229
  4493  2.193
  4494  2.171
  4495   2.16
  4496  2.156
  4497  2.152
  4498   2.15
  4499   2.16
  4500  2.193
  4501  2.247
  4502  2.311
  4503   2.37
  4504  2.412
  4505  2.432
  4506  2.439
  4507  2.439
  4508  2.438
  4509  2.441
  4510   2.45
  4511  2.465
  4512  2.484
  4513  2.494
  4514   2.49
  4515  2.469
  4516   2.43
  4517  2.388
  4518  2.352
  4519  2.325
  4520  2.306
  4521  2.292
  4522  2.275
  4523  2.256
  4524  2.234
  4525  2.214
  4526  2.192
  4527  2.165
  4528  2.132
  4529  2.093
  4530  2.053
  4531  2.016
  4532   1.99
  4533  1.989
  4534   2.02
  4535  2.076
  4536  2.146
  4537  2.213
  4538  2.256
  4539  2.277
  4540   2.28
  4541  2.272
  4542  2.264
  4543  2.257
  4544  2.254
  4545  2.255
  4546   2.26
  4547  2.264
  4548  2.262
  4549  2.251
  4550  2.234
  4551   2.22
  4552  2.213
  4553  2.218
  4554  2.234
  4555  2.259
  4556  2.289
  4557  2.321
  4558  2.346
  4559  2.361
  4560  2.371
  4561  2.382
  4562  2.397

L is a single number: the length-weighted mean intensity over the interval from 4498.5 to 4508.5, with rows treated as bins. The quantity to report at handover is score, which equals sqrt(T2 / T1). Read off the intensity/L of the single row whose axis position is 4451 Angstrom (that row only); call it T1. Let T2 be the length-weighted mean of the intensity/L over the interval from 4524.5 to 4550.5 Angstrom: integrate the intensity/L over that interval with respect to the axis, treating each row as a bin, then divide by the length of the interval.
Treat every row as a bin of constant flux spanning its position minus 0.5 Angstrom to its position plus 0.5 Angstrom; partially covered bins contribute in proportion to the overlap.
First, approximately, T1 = 0.93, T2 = 0.930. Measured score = 1.00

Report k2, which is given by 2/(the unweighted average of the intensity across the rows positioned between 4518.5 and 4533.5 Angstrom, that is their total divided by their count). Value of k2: 0.92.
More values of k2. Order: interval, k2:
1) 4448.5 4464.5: 0.97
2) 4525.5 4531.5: 0.95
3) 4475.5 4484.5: 0.94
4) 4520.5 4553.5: 0.91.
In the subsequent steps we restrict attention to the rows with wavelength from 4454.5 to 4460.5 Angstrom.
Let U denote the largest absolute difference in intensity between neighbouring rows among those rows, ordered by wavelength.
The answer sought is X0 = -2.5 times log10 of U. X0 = 3.4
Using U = 0.042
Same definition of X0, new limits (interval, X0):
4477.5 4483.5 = 2.6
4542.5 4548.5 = 5.8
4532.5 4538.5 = 2.9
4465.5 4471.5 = 4.4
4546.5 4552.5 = 4.4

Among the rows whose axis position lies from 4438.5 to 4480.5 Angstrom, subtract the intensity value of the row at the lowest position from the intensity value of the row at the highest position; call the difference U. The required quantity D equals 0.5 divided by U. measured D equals -3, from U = -0.16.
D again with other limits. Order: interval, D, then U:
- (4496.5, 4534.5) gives -4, -0.13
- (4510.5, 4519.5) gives -4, -0.14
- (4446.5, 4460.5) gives -1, -0.36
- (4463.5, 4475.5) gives 4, 0.12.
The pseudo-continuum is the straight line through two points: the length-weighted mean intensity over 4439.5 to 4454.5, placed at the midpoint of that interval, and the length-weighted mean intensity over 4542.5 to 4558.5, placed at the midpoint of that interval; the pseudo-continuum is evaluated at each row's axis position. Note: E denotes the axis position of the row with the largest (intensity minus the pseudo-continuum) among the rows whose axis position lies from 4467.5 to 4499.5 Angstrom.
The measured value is 4488 Angstrom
